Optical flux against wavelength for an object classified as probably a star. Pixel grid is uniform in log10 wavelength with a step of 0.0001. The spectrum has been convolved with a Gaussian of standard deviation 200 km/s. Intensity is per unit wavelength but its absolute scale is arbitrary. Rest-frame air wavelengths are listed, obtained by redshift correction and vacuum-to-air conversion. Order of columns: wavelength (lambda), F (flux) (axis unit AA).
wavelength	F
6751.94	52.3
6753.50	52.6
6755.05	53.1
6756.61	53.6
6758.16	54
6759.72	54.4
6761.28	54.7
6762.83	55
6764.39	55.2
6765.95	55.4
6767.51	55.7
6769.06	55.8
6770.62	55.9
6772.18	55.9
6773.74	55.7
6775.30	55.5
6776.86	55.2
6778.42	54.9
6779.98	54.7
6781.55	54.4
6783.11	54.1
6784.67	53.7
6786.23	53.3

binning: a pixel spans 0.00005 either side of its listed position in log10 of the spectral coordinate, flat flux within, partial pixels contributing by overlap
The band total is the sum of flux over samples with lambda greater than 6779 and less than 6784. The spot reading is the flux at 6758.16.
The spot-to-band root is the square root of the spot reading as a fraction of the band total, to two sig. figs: 0.58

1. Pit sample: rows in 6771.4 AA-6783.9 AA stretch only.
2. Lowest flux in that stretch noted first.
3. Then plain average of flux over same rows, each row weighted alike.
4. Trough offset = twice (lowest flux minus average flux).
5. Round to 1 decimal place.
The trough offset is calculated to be -1.9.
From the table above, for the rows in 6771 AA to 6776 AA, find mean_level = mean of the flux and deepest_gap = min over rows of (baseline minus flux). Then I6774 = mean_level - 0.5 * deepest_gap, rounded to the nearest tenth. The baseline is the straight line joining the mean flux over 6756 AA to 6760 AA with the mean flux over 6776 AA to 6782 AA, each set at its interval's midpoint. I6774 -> 56.4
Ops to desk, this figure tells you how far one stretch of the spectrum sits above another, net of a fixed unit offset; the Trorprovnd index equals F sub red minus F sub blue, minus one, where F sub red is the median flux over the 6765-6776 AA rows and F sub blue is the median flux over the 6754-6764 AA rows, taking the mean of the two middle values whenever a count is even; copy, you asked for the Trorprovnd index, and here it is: 0.5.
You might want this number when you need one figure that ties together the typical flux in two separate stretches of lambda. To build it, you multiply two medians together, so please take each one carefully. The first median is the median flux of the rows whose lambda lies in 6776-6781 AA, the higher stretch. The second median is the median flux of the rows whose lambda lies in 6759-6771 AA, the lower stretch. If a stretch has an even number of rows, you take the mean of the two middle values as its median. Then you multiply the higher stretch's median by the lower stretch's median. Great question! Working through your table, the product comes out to 3036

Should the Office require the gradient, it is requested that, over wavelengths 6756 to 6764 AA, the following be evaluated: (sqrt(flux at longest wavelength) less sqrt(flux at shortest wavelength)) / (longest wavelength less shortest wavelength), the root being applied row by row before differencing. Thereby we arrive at 0.015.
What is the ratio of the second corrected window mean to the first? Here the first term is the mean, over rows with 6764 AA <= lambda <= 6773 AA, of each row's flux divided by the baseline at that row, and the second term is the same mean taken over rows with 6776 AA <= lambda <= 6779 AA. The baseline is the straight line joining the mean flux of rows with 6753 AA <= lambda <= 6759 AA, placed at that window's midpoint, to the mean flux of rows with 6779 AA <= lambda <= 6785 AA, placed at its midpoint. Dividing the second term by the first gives 0.98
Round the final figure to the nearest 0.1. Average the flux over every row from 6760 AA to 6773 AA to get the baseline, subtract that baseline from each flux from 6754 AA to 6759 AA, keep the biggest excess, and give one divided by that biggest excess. -0.7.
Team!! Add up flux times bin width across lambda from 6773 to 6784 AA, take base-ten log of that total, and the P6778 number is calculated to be 2.78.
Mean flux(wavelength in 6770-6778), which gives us 55.6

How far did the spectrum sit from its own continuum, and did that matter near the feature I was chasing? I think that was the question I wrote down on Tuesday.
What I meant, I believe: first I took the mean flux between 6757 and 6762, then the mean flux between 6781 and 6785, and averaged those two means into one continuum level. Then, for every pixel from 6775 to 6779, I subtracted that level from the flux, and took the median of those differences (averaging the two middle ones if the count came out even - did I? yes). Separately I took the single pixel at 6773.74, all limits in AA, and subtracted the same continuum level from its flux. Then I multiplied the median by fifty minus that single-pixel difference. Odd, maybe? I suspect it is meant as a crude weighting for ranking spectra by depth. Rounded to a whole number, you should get 48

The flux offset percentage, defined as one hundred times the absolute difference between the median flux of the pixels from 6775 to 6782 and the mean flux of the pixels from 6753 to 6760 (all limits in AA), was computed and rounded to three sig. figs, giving 136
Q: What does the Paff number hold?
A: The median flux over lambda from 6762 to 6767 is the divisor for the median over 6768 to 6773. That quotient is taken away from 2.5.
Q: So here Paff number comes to 1.49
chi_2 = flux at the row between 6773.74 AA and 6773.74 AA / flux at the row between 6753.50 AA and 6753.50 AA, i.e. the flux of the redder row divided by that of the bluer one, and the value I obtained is 1.06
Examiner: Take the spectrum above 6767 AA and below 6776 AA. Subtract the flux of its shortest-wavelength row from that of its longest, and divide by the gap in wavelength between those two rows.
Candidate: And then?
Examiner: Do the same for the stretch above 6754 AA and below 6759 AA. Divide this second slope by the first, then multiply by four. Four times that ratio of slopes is -45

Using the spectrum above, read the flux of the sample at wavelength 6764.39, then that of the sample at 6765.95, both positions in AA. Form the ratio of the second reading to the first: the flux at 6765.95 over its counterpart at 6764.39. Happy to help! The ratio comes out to 1.004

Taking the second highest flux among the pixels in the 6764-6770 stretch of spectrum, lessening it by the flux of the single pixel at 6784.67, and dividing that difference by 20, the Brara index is 0.10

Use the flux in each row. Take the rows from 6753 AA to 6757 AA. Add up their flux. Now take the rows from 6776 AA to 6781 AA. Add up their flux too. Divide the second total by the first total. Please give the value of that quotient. 1.03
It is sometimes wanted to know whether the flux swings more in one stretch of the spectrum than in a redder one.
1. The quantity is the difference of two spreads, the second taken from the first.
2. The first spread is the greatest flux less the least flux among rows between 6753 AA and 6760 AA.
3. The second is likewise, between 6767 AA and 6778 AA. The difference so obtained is 1.1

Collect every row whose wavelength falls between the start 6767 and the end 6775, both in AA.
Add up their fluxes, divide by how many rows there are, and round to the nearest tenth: 55.8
